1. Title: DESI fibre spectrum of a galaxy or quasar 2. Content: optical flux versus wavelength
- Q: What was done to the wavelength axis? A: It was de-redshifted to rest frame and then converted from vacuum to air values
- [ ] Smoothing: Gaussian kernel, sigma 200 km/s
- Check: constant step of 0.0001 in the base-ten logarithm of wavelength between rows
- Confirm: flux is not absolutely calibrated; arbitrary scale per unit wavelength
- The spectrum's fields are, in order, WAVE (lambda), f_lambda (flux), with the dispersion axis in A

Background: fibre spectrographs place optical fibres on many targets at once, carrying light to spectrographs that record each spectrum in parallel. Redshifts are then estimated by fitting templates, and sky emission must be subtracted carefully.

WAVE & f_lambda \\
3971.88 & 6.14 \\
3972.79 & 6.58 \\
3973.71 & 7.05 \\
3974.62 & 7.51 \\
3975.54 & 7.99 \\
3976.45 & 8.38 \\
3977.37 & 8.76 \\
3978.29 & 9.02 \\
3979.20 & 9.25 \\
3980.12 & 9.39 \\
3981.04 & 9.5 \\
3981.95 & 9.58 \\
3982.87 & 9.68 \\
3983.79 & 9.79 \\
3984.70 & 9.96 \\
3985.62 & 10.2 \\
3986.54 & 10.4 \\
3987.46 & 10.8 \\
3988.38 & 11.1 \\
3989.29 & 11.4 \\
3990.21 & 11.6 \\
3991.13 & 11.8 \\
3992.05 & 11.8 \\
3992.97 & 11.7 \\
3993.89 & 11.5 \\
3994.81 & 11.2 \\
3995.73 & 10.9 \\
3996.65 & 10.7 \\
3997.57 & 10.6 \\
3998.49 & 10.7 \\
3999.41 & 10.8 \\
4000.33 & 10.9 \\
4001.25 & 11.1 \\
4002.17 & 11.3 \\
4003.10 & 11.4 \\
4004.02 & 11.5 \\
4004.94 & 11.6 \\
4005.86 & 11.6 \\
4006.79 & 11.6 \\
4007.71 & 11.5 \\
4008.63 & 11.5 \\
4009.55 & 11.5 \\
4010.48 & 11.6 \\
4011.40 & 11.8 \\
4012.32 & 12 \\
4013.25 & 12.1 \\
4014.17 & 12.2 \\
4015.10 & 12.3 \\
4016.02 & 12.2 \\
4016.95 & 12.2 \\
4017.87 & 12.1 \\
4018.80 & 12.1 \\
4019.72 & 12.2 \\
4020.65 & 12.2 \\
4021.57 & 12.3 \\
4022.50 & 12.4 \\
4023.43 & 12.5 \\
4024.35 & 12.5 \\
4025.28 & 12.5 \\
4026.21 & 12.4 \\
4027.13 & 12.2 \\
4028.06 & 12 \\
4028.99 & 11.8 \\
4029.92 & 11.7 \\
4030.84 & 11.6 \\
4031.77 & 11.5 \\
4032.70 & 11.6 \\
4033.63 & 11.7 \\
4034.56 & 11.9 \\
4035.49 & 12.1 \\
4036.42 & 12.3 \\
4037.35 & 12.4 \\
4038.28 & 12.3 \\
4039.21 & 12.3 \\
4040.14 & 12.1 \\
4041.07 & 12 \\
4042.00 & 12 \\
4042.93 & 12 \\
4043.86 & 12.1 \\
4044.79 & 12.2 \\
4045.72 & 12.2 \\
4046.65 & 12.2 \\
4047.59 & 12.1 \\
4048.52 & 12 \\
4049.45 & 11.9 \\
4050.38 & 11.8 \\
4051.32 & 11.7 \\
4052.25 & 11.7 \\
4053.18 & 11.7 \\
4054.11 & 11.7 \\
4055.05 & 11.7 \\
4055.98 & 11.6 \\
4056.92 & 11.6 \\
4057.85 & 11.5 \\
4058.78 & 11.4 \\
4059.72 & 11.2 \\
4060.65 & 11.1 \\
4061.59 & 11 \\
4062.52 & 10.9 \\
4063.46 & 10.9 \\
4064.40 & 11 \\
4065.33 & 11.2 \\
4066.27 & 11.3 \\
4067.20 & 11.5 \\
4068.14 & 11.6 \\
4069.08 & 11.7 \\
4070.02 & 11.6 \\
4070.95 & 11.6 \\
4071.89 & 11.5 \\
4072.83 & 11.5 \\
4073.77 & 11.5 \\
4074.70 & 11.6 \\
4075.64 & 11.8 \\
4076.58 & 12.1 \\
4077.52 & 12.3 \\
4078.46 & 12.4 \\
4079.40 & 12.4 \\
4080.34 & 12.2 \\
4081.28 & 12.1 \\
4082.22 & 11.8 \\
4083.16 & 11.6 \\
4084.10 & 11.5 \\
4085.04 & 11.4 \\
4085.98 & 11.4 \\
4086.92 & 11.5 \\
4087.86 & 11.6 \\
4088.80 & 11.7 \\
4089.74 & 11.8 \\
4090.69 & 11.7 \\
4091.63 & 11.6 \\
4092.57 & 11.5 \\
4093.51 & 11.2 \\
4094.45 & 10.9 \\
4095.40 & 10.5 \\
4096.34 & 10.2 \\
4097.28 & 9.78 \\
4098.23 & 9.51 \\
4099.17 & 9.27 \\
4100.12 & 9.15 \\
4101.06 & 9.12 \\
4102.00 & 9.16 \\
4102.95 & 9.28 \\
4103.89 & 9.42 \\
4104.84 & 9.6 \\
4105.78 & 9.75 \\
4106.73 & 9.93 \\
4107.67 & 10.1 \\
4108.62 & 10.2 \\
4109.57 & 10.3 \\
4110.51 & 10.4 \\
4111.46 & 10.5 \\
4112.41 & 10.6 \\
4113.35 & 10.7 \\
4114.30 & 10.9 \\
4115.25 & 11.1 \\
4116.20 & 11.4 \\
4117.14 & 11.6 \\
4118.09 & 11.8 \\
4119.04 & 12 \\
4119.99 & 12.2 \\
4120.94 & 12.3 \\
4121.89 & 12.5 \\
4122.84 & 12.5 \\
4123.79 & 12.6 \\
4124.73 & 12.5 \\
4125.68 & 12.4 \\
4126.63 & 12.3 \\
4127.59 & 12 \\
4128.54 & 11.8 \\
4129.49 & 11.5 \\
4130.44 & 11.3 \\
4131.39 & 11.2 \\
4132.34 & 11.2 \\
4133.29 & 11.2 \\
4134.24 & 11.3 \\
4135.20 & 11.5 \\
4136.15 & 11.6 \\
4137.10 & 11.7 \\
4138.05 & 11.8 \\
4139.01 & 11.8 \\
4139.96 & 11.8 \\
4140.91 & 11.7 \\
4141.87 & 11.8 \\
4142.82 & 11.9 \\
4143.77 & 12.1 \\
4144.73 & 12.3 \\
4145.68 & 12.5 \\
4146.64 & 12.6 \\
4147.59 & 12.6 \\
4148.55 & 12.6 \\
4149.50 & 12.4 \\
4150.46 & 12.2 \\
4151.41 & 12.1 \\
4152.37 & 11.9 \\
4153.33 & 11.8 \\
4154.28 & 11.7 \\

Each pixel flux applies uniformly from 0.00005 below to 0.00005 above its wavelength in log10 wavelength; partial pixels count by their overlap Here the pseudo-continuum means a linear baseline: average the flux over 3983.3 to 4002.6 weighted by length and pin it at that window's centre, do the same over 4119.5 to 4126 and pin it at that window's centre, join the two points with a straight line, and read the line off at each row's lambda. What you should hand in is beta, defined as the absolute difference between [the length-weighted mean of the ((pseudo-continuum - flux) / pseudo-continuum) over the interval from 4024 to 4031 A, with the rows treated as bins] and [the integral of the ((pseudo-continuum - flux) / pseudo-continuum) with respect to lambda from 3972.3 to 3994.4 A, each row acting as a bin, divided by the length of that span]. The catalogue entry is 0.17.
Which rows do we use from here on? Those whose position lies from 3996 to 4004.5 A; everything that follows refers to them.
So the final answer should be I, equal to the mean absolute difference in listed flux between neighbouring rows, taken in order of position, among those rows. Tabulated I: 0.125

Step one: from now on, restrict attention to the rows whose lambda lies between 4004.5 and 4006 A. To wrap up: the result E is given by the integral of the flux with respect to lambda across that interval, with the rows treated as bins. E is 17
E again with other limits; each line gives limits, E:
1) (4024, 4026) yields 25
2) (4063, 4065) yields 22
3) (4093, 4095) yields 22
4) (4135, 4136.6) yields 19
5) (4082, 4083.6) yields 19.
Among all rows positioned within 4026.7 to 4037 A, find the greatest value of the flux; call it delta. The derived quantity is 12.3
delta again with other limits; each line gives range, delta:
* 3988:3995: 11.8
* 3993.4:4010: 11.6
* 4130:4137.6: 11.7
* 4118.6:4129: 12.6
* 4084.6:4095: 11.8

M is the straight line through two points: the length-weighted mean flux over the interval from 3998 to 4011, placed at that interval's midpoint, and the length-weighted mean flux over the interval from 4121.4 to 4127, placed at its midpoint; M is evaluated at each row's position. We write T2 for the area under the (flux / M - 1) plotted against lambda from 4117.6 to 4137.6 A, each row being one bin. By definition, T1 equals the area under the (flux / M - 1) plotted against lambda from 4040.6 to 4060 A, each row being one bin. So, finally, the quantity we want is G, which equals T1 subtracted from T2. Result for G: -1.1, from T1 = 0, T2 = -1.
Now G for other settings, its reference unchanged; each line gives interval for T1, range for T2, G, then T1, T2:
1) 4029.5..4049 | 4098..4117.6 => -4.1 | 1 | -4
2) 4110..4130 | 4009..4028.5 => 2.4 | -1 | 1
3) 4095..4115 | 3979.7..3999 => 3.0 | -4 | -1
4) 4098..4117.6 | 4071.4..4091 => 3.1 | -4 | 0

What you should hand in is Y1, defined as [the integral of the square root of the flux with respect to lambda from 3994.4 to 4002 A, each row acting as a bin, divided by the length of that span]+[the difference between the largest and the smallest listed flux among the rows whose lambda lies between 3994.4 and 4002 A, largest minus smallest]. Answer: 3.90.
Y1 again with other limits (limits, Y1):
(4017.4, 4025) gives 3.91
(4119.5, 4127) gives 3.93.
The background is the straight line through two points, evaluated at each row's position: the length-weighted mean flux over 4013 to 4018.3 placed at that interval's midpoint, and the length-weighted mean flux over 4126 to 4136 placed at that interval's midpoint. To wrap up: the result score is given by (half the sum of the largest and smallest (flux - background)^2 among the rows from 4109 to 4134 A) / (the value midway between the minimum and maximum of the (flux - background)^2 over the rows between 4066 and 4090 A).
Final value 5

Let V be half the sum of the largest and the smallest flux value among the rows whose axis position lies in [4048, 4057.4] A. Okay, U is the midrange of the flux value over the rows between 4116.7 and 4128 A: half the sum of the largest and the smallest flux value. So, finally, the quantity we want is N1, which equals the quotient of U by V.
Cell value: 1.025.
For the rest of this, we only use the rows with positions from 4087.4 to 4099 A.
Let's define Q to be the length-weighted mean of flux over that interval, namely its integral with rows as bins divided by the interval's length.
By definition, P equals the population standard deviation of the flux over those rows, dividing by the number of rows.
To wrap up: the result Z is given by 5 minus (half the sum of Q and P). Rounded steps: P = 0.78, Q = 11.0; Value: -0.9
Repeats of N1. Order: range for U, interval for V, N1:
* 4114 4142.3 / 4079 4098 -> 1.060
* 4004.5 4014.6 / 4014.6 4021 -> 0.971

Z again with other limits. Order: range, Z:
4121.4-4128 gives -1.3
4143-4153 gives -1.3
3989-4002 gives -0.8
